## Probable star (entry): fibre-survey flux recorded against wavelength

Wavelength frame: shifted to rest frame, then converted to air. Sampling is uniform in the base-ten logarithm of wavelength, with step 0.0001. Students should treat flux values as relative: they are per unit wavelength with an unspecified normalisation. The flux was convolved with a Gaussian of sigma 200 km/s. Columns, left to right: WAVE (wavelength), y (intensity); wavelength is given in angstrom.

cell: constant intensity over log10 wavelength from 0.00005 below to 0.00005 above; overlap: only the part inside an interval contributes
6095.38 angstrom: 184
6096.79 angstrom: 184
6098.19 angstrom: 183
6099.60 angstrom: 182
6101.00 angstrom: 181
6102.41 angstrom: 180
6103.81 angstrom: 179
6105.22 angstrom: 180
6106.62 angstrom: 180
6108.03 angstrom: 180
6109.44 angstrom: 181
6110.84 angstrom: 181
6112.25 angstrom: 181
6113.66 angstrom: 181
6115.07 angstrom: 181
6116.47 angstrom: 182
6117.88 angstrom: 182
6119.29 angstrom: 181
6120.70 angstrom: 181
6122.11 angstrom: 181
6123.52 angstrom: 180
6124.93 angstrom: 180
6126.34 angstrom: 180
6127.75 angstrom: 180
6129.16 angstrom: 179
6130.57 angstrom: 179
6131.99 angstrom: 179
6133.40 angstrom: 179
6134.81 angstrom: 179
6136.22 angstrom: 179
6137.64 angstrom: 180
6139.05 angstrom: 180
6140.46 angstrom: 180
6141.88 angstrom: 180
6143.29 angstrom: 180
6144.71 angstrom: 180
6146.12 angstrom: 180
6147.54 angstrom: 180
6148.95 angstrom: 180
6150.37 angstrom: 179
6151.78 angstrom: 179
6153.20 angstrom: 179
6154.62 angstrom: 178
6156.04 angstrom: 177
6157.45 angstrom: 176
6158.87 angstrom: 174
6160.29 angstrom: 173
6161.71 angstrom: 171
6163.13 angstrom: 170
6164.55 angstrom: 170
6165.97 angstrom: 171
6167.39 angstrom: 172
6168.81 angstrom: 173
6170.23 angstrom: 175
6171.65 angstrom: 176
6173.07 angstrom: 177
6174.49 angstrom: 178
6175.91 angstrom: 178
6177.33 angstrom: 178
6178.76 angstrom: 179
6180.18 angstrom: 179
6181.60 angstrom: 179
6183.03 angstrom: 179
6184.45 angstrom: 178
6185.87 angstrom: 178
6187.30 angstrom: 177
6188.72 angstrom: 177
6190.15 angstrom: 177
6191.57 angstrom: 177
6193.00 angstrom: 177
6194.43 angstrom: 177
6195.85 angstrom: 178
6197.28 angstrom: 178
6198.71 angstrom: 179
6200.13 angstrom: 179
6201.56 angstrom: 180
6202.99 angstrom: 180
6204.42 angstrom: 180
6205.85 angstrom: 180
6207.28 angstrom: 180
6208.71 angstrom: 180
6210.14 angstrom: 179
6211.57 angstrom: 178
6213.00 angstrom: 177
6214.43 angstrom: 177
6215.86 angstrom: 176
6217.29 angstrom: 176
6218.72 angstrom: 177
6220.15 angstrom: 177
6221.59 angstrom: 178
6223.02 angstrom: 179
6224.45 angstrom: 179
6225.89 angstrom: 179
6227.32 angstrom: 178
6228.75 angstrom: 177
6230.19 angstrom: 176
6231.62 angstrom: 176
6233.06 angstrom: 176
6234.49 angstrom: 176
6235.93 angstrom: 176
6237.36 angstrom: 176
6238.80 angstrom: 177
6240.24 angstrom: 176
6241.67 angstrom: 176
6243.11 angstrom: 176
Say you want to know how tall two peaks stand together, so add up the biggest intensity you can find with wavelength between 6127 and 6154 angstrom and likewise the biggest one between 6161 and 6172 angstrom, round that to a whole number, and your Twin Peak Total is 356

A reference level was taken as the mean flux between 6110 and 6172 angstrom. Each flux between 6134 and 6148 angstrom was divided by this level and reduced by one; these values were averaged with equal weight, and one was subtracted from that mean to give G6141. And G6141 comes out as -0.99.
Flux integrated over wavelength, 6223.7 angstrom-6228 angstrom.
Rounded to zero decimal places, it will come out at 768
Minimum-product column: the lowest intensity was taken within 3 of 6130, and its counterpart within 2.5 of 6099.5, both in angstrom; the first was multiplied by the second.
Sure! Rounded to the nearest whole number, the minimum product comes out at 32399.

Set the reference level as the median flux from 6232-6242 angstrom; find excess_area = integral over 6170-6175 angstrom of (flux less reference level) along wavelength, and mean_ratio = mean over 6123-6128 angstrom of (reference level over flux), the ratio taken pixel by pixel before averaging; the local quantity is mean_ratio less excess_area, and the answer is -2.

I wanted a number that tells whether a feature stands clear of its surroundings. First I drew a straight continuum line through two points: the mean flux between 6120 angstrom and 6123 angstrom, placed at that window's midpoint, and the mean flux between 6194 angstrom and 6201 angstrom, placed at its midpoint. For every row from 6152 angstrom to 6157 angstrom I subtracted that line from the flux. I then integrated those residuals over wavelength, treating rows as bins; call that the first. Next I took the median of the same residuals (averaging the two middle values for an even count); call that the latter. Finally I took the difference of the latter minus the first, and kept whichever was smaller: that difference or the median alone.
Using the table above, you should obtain -1.8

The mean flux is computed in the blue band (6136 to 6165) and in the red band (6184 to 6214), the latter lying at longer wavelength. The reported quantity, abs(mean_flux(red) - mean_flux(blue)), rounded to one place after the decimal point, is 1.0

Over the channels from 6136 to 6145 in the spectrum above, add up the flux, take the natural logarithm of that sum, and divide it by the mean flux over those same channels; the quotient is 0.0397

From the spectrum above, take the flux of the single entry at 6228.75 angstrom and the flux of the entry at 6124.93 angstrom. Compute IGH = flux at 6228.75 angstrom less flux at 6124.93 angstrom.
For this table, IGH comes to -3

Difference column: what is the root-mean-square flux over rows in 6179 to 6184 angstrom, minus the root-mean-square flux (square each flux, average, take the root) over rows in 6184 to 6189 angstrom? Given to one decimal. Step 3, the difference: 1.5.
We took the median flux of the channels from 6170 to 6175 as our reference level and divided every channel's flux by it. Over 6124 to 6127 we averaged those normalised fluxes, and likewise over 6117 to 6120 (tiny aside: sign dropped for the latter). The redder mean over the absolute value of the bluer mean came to 0.99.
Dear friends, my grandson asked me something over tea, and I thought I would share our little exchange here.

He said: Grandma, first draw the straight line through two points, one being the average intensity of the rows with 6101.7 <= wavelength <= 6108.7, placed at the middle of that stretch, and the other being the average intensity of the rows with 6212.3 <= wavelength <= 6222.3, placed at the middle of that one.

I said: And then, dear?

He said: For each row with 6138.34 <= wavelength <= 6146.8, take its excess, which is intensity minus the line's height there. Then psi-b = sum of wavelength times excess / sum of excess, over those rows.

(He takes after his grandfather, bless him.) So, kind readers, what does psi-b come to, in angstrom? 6142.7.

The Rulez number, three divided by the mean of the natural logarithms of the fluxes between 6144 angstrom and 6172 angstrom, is 0.580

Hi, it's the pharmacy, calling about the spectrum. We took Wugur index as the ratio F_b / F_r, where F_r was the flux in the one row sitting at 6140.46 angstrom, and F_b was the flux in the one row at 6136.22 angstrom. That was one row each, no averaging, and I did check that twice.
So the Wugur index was 0.99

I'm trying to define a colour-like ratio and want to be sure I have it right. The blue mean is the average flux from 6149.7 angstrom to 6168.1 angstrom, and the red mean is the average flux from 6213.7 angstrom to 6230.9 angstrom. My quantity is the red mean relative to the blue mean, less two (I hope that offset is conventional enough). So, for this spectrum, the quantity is -0.98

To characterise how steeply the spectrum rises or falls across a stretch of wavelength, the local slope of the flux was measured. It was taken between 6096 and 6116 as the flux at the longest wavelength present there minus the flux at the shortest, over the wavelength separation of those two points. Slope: -0.16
